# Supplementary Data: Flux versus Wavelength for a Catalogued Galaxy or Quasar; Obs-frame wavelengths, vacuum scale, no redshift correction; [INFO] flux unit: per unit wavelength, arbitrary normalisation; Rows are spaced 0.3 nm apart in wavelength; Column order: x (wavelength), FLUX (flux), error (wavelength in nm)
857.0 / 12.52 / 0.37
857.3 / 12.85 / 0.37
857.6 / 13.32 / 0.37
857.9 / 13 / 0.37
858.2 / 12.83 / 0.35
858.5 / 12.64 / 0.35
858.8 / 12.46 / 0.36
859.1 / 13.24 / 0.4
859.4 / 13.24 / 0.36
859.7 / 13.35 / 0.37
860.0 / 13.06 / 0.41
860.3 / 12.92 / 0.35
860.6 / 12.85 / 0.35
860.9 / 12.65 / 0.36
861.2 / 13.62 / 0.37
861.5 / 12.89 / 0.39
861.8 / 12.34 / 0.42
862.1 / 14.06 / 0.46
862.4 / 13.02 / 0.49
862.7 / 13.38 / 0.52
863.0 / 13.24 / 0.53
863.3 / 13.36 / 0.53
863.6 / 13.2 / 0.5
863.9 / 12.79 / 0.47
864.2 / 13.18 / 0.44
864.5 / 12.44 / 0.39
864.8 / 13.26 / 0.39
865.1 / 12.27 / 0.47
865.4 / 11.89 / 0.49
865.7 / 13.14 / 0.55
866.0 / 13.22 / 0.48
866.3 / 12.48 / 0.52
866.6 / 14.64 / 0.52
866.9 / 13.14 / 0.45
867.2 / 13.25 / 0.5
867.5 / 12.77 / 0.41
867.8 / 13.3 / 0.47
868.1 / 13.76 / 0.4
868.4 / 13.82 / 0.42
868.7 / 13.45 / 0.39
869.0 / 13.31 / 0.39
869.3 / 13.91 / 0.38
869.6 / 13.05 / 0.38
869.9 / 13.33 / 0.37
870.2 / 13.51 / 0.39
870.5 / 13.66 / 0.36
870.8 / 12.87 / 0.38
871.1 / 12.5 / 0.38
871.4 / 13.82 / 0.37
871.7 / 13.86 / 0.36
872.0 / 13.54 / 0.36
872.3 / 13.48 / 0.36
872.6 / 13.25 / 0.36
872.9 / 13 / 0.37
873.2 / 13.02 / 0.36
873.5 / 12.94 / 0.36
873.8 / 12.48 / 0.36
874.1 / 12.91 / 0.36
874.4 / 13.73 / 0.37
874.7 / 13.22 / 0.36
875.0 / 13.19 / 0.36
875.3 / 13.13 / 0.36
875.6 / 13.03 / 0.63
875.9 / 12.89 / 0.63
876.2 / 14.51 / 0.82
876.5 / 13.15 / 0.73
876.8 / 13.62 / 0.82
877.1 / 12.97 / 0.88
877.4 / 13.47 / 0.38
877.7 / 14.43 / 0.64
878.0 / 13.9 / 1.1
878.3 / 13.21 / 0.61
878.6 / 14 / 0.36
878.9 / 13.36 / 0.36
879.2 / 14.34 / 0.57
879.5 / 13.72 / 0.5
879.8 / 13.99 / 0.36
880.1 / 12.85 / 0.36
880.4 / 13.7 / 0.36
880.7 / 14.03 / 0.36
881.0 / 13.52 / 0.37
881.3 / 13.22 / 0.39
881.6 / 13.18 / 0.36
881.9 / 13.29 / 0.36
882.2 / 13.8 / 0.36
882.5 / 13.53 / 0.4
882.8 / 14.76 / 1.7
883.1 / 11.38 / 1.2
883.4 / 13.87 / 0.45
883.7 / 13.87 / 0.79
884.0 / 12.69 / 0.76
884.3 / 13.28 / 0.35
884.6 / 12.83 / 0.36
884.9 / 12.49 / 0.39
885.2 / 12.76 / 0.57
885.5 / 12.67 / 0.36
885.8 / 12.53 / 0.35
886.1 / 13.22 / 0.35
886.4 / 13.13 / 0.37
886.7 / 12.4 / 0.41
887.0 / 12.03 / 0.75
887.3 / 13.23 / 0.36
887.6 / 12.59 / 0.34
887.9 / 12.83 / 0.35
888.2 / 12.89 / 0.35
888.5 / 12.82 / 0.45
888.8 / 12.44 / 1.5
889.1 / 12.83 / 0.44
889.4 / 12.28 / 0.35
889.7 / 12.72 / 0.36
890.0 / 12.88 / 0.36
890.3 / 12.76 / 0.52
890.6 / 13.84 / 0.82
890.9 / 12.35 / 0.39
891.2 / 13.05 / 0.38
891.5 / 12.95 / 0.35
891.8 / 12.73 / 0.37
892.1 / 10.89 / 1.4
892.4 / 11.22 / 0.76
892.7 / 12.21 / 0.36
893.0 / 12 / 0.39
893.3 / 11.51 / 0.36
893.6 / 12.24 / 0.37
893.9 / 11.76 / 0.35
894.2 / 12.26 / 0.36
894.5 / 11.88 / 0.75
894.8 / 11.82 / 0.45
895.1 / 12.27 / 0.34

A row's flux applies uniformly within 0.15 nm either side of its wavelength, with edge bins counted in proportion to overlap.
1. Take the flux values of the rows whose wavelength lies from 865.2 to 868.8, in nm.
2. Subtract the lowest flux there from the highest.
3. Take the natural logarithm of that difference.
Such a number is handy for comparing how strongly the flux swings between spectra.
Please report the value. 1.0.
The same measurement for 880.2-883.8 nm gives 1.2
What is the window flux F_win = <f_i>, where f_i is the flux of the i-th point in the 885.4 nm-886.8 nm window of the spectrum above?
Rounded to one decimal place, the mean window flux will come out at 12.8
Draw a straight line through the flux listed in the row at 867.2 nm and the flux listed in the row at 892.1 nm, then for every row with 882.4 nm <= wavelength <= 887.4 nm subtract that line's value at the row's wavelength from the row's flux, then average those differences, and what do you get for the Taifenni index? 1.4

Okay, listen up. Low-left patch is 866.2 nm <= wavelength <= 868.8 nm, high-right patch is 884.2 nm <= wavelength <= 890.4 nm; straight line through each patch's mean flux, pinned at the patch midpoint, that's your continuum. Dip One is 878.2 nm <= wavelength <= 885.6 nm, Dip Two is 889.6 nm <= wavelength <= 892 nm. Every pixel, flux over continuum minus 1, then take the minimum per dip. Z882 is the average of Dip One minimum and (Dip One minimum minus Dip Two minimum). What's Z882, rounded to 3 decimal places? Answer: -0.106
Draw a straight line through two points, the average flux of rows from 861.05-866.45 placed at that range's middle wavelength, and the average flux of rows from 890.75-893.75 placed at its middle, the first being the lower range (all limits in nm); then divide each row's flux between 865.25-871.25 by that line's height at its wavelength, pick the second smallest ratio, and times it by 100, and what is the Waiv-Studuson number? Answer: 97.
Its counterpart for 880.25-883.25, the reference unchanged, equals 106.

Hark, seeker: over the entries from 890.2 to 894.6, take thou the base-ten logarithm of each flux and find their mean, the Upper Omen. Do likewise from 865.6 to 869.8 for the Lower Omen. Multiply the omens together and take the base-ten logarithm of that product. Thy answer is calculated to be 0.088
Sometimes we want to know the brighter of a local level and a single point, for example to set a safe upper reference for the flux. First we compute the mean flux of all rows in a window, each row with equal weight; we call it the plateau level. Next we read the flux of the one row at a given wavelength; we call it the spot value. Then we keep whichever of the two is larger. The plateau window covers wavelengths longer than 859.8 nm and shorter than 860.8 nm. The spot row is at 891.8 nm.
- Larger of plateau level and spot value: 12.9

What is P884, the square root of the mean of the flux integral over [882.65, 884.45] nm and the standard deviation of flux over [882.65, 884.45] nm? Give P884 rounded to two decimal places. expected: 3.54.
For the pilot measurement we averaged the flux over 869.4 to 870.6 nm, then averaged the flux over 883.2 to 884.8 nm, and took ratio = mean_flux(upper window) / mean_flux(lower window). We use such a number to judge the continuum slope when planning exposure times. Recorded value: 0.99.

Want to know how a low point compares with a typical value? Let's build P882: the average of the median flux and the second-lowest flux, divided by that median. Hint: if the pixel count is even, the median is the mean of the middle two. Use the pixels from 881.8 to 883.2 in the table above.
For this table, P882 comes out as 0.991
